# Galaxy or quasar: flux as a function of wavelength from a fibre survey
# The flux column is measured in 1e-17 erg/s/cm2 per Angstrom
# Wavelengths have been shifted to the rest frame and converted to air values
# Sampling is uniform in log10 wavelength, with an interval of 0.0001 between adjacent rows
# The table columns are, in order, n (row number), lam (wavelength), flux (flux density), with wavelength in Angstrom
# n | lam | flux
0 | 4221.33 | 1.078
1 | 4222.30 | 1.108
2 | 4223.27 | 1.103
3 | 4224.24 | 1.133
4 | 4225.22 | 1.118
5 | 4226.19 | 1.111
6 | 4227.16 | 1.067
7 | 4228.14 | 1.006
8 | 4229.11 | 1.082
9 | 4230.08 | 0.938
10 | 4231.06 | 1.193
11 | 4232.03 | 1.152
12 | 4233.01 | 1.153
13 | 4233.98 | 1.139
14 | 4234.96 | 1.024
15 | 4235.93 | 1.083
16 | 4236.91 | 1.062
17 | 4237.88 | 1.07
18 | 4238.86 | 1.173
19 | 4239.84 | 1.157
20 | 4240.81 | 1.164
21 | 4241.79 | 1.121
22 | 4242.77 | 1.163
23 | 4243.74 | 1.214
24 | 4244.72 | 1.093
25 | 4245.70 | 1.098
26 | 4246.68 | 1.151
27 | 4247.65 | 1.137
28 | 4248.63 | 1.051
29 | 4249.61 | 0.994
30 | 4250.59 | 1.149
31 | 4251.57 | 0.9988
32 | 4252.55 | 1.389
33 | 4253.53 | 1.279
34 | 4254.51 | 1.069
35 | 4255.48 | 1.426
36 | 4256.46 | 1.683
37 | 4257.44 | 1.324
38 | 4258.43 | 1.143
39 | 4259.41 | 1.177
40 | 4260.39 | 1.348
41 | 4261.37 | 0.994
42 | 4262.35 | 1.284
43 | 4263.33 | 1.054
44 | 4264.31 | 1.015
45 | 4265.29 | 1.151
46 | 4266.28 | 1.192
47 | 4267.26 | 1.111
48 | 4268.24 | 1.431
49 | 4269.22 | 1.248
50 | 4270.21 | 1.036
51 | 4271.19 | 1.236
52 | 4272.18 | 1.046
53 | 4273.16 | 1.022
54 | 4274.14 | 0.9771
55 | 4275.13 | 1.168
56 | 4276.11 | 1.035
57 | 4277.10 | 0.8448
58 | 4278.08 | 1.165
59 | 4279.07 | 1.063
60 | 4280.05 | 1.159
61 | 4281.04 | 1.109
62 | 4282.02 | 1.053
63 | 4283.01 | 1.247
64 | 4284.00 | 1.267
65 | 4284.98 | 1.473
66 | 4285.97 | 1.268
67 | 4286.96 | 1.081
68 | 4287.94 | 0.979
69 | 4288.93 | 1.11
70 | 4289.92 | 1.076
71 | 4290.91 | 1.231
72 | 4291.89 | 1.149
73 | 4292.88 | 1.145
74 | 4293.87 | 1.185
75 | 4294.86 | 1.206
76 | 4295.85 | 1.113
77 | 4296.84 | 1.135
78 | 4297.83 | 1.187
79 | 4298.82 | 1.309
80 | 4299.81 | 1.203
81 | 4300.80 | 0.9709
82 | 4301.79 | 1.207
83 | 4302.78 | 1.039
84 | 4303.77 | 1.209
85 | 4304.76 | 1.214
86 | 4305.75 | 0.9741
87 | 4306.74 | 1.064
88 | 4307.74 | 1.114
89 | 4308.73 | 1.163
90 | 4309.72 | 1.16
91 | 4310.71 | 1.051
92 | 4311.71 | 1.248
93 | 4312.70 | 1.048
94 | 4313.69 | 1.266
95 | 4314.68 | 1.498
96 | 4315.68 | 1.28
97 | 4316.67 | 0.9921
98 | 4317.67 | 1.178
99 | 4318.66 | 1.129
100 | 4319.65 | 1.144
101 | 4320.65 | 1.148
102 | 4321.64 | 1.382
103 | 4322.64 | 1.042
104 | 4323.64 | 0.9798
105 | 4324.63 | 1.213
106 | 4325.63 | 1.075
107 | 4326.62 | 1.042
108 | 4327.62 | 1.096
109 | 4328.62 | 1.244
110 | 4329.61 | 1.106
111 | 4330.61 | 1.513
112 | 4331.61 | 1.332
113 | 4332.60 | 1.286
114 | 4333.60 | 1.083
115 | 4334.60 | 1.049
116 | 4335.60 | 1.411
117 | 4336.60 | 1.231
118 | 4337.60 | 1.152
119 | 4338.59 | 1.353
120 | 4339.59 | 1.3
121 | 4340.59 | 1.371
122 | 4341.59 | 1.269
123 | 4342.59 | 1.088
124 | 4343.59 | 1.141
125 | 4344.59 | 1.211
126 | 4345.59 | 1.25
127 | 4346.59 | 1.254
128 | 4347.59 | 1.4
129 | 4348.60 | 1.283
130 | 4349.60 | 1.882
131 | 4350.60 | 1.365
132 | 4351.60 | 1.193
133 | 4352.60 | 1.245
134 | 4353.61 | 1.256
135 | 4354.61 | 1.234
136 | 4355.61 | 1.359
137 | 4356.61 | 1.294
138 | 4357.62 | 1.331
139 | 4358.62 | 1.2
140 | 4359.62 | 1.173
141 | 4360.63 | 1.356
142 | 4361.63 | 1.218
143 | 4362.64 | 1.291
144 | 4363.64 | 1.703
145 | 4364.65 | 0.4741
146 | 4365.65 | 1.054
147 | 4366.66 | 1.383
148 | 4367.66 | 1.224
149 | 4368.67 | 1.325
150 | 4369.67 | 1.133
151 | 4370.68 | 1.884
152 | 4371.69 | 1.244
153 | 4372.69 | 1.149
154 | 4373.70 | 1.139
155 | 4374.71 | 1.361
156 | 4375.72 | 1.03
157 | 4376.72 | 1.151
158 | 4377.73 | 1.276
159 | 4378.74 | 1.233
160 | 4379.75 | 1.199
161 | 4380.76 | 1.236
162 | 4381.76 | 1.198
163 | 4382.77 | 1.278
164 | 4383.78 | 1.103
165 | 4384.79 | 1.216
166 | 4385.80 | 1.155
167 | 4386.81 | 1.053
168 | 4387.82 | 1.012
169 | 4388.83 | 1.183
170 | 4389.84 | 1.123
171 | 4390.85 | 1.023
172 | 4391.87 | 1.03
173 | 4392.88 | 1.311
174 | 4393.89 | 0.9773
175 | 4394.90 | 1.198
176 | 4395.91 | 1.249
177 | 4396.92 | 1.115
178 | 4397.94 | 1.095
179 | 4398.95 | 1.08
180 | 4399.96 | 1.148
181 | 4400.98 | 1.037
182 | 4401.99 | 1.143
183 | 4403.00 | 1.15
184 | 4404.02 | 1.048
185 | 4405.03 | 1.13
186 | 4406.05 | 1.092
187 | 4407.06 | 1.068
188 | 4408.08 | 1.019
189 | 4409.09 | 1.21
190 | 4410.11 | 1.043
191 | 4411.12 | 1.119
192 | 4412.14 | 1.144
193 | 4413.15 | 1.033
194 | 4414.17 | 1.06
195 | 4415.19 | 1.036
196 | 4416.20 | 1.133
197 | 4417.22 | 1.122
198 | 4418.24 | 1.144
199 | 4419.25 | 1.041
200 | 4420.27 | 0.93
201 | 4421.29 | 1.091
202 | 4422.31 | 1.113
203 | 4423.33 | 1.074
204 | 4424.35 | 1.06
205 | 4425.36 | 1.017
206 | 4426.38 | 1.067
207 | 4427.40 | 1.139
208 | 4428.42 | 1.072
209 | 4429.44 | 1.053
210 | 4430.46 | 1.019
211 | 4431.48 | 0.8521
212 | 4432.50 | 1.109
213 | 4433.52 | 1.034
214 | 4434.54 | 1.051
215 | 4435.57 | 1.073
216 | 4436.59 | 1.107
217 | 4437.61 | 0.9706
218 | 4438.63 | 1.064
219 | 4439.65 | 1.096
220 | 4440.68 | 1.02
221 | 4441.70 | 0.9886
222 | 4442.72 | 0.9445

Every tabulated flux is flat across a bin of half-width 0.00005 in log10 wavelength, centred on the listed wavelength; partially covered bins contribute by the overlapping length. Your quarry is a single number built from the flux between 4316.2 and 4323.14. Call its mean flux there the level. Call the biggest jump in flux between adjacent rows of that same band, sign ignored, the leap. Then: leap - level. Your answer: -0.805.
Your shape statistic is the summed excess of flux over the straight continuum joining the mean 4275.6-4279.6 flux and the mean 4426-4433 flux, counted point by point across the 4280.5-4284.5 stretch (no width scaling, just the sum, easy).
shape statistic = 0.6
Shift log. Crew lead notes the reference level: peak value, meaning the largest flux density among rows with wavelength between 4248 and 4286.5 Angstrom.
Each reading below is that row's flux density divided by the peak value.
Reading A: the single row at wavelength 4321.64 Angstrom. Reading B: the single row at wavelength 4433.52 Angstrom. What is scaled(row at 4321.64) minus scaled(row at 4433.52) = 0.21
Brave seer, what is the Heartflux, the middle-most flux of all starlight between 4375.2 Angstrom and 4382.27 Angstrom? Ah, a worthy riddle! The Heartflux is 1.20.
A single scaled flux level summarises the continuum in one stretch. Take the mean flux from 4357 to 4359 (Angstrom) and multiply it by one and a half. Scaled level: 1.90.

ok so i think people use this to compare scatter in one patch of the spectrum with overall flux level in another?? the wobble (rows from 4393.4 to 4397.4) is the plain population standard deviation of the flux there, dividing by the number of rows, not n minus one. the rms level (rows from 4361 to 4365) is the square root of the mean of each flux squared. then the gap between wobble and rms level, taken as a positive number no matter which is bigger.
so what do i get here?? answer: 1.15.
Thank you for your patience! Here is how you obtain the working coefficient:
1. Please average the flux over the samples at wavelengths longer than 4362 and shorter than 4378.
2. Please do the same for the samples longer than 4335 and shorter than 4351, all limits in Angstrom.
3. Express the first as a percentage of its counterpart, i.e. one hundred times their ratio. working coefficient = 95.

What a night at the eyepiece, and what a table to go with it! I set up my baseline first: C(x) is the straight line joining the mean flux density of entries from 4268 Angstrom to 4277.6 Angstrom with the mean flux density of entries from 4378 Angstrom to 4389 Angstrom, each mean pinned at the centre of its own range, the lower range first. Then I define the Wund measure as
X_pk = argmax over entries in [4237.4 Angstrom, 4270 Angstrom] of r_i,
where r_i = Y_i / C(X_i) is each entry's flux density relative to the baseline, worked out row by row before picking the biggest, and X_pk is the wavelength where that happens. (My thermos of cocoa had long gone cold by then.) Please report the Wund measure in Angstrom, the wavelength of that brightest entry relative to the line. 4256.46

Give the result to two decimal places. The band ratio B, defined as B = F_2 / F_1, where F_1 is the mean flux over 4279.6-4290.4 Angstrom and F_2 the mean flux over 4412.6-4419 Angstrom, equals 0.93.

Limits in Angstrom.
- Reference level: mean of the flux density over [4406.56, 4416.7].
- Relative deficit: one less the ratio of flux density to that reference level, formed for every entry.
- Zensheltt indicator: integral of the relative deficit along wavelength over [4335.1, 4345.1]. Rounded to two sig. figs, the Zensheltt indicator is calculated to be -1.5 Angstrom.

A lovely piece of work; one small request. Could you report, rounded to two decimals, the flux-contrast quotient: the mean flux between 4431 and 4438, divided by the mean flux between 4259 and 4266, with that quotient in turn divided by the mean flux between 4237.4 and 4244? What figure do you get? 0.78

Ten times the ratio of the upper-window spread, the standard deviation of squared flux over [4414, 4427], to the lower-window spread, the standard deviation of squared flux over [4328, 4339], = 3.2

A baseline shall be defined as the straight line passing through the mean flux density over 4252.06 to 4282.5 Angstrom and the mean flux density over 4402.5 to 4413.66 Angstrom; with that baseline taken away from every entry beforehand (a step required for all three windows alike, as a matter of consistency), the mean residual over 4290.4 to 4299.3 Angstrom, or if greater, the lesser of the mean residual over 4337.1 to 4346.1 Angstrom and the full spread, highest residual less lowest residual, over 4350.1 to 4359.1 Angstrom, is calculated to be 0.11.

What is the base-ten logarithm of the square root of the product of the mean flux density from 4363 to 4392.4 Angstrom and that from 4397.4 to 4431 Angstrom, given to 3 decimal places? 0.055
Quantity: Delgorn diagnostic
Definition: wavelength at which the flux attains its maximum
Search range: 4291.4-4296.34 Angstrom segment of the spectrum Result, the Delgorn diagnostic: 4294.86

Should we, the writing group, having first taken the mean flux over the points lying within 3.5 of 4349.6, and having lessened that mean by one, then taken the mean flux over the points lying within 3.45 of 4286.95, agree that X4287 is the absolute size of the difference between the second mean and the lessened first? 0.80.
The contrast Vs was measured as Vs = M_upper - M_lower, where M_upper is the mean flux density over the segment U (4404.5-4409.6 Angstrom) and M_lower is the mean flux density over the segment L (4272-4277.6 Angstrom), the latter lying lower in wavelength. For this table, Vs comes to 0.09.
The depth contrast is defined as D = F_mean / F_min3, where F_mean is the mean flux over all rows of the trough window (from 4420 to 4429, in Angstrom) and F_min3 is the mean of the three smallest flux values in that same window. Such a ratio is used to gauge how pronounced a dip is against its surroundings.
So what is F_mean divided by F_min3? 1.06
